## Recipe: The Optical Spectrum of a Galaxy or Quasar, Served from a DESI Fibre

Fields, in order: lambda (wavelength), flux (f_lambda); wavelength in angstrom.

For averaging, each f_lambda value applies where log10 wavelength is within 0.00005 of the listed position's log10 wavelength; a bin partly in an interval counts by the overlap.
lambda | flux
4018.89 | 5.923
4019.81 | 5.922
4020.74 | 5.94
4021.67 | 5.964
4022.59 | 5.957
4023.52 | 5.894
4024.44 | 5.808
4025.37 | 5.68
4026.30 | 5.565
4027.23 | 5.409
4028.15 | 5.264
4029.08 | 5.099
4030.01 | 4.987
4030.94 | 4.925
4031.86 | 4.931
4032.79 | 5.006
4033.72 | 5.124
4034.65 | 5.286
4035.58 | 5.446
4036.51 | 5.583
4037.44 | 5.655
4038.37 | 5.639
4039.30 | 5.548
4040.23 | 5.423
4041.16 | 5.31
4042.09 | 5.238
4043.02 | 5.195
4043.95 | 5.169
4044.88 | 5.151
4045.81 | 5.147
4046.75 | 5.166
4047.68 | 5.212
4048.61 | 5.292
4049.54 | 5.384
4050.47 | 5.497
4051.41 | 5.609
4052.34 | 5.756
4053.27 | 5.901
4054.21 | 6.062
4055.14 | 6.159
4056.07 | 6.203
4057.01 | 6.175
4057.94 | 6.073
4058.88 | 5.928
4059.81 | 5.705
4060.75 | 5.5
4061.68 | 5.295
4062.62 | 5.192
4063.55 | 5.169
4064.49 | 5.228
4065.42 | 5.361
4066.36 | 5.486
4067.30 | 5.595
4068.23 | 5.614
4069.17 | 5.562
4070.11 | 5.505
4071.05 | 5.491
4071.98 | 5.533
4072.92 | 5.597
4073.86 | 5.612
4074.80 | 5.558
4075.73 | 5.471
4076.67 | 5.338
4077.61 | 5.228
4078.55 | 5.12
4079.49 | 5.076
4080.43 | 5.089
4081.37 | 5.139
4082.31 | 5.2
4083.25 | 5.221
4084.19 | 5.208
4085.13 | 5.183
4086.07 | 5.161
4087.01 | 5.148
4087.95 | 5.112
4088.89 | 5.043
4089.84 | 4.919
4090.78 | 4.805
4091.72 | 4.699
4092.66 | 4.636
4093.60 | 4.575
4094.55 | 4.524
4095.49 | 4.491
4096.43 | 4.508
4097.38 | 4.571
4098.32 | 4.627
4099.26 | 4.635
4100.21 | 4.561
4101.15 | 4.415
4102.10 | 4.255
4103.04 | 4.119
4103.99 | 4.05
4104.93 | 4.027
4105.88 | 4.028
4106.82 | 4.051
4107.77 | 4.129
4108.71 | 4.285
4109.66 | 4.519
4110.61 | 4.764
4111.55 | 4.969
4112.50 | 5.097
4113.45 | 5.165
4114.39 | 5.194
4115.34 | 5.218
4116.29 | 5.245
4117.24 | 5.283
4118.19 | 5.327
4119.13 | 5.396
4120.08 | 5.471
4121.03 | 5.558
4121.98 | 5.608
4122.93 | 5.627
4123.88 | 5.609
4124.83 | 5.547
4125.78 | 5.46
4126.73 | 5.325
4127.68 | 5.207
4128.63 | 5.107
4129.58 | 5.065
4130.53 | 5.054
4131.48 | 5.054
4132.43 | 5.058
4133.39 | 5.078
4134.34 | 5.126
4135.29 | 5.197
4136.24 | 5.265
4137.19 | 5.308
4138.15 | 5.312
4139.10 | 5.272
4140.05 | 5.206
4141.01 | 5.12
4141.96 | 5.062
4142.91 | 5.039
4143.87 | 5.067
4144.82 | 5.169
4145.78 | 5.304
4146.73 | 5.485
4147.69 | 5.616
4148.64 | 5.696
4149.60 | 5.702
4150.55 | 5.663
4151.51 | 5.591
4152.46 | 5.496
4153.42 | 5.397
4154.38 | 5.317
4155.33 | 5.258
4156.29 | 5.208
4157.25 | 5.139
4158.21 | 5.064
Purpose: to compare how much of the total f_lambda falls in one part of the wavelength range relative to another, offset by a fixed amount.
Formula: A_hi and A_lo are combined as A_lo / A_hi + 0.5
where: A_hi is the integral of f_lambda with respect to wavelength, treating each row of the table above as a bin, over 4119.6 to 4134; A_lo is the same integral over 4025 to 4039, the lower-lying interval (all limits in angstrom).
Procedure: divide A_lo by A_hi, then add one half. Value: 1.47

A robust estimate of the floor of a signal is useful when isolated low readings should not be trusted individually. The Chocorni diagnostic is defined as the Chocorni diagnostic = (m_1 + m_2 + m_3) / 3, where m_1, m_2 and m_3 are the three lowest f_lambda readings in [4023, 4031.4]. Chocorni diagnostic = 5.00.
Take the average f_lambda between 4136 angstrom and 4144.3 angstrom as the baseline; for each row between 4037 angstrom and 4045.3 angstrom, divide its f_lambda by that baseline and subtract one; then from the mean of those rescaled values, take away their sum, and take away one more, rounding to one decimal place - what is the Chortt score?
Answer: -1.3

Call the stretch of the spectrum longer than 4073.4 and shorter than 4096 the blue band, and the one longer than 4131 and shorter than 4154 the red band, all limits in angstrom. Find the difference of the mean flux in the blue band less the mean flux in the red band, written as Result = -0.24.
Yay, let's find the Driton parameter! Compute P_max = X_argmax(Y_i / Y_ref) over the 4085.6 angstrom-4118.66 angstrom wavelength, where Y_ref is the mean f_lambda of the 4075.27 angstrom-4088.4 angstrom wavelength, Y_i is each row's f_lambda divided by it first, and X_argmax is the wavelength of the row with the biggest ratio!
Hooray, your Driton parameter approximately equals 4118.19 angstrom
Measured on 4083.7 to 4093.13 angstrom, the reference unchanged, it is 4084.19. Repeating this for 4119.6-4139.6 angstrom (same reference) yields 4122.93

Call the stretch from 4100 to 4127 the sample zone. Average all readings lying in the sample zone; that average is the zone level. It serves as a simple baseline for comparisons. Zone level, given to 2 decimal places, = 4.91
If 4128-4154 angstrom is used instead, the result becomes 5.28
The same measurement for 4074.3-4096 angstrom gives 5.04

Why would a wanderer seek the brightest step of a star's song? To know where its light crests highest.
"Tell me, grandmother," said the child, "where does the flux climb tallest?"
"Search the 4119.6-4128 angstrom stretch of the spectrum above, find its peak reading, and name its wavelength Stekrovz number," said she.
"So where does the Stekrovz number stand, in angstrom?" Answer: 4122.93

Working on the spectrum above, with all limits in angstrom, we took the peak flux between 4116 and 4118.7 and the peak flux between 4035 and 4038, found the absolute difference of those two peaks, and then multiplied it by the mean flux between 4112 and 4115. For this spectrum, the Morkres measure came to 1.7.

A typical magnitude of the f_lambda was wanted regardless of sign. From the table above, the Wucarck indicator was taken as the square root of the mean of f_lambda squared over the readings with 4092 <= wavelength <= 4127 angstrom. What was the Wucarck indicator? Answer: 4.86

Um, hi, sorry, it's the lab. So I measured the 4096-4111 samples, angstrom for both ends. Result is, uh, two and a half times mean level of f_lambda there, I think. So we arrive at 10.9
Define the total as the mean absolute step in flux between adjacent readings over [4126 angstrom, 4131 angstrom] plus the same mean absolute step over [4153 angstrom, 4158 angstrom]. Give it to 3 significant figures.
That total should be 0.132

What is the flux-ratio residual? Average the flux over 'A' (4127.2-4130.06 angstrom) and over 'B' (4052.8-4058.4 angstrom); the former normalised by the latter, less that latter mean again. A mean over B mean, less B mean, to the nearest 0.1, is -5.3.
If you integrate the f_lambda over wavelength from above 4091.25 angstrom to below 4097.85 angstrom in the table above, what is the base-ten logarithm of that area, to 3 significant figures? 1.48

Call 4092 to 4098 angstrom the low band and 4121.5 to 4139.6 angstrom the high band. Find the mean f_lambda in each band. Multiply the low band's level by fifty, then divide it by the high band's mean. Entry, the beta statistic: 43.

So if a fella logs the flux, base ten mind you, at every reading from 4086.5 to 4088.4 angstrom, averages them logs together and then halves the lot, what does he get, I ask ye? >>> 0.36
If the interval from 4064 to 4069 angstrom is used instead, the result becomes 0.37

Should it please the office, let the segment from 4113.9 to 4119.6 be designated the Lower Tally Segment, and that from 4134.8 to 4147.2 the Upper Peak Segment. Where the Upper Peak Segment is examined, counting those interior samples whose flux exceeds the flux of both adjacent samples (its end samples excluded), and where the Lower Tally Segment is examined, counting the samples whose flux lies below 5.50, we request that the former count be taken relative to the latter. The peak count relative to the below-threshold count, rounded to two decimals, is 0.17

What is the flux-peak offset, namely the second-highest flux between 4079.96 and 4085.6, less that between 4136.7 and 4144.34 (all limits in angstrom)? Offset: -0.10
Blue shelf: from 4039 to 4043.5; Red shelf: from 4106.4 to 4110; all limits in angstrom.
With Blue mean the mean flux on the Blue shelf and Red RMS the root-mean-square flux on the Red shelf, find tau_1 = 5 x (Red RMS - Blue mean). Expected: -5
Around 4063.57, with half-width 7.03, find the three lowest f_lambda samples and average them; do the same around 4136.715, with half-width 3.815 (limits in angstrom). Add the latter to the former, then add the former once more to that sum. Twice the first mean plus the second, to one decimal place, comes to 15.5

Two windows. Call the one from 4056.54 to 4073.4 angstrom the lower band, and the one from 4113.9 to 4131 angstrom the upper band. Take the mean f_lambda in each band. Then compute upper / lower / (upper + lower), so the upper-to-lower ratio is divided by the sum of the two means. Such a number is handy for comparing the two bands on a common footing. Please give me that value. 0.088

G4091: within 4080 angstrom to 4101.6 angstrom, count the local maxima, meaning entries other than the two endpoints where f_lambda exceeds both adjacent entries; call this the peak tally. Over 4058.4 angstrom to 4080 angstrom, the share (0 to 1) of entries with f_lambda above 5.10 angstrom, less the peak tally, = -1.0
